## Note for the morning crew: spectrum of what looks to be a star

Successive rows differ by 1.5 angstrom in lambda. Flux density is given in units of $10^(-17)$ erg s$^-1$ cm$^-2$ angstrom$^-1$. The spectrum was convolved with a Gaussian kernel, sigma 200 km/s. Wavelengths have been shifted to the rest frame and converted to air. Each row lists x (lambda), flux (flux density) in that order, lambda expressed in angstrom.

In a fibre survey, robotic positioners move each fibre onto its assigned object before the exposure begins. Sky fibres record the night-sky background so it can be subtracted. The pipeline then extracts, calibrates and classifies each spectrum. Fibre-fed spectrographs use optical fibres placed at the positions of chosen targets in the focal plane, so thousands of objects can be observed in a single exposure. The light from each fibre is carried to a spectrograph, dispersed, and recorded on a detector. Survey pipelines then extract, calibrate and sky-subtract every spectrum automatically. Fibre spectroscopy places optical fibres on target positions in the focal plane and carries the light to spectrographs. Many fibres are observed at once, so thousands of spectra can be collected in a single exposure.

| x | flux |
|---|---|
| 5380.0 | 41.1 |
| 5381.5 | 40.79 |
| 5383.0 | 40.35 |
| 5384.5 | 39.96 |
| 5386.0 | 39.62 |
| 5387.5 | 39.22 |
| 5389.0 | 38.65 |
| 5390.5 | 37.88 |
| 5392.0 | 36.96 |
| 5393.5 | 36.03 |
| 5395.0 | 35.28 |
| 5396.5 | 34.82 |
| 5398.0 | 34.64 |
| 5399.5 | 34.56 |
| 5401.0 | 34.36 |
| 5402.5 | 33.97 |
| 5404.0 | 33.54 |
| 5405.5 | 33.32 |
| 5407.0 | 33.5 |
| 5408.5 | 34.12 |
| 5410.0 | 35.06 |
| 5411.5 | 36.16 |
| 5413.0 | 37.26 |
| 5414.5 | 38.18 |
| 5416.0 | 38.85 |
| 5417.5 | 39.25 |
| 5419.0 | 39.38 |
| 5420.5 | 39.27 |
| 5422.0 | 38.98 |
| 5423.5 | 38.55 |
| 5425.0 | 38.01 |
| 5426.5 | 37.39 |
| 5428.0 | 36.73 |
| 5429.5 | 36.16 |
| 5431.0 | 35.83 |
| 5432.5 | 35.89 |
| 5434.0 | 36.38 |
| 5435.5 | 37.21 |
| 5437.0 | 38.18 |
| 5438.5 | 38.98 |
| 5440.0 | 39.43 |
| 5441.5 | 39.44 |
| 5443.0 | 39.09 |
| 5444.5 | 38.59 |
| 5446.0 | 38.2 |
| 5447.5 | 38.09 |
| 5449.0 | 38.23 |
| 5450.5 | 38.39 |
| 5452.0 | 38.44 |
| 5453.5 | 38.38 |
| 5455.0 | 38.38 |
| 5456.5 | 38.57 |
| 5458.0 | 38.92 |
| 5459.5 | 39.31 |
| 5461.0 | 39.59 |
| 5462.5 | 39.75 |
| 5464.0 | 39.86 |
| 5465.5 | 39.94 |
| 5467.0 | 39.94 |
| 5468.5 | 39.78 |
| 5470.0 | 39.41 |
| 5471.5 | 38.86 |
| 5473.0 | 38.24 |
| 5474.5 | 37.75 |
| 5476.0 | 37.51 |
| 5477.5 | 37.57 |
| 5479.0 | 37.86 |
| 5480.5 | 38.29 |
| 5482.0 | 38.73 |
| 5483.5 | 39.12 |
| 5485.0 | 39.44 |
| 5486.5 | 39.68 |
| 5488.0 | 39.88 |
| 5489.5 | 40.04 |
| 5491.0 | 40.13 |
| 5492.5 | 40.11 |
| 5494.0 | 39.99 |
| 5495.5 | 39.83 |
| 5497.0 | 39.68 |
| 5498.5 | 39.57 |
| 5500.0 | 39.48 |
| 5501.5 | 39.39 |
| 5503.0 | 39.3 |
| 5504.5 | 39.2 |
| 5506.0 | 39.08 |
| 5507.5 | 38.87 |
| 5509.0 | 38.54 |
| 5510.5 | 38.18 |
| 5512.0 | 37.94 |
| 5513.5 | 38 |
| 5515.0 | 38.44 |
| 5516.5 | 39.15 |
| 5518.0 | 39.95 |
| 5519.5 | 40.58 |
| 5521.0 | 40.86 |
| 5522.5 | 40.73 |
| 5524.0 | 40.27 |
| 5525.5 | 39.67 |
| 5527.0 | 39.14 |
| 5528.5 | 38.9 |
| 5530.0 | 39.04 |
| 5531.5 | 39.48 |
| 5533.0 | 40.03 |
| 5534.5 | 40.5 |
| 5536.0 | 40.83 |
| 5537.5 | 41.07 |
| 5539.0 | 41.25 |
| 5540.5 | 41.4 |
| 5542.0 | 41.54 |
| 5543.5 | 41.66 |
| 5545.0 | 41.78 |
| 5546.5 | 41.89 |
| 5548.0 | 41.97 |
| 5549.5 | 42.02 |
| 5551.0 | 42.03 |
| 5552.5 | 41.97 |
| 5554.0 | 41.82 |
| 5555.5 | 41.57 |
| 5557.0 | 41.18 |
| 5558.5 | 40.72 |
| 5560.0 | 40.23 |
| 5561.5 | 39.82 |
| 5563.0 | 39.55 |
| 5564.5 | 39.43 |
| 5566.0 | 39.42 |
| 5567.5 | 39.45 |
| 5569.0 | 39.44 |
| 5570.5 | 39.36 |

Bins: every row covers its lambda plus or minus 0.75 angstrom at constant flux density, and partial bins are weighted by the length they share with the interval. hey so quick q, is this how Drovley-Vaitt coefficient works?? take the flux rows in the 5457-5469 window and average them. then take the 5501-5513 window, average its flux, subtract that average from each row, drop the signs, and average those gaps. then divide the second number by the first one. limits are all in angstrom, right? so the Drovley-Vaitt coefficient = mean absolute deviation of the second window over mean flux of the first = 0.0112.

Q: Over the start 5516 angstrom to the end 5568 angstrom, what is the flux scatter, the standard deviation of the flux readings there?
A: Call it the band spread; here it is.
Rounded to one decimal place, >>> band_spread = 1.0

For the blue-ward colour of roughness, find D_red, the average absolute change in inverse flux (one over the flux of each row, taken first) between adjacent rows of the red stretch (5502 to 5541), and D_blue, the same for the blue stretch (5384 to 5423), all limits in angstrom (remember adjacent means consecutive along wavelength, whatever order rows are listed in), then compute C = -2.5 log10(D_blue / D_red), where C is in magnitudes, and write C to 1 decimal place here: -0.6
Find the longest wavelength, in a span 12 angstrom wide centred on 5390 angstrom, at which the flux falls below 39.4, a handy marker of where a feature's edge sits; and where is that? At 5395.0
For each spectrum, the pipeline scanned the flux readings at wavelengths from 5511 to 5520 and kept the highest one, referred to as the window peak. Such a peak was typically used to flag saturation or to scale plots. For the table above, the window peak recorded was 40.58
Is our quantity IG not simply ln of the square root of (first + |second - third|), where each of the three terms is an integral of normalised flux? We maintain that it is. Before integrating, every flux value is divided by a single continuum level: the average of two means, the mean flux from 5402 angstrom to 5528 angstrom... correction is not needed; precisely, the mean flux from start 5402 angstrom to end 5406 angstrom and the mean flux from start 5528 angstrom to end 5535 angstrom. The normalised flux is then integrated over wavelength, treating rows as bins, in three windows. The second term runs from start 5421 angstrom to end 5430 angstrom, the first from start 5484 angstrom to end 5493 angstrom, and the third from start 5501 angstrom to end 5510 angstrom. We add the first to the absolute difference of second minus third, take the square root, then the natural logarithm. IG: 1.16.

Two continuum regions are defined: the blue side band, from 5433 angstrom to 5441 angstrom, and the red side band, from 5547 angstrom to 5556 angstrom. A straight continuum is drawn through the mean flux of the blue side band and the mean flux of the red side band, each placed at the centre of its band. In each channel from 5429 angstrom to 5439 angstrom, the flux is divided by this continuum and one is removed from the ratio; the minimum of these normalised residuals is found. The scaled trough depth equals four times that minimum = -0.21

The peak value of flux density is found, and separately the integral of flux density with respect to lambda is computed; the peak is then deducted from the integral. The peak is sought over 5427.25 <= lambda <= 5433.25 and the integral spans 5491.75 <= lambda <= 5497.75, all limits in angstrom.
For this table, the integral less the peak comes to 203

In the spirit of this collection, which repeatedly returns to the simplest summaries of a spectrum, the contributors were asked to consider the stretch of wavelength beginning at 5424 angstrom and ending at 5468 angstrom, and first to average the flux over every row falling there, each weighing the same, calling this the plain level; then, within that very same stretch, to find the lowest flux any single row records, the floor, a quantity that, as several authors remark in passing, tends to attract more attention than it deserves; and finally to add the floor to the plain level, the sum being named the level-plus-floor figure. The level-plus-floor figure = 74.2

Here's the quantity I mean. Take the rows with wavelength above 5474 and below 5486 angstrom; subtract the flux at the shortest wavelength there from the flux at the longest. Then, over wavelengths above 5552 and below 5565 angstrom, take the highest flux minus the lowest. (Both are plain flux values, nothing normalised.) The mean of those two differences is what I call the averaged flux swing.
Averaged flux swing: 2.1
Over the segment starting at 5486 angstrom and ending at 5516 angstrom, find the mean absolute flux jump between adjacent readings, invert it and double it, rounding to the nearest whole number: 12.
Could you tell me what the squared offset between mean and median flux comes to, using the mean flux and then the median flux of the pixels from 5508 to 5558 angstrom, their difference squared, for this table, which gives 0.11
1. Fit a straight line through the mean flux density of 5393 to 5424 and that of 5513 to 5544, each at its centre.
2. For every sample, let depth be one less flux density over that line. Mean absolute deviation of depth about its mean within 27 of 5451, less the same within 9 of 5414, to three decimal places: -0.033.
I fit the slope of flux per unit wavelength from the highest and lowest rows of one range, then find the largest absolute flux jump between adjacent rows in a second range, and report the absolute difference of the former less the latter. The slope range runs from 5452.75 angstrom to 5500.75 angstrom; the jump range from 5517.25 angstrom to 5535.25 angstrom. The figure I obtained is 0.6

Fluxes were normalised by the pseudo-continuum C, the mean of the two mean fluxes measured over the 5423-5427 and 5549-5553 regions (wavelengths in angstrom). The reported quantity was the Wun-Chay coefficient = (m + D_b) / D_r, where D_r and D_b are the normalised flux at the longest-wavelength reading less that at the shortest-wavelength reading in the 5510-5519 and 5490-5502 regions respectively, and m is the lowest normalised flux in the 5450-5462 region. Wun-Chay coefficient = 21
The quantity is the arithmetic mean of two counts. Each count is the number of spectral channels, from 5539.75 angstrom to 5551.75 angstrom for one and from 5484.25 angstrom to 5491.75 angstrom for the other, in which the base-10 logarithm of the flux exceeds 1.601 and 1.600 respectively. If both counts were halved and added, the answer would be 5.5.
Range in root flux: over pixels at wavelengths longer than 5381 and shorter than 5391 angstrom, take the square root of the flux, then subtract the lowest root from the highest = 0.23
